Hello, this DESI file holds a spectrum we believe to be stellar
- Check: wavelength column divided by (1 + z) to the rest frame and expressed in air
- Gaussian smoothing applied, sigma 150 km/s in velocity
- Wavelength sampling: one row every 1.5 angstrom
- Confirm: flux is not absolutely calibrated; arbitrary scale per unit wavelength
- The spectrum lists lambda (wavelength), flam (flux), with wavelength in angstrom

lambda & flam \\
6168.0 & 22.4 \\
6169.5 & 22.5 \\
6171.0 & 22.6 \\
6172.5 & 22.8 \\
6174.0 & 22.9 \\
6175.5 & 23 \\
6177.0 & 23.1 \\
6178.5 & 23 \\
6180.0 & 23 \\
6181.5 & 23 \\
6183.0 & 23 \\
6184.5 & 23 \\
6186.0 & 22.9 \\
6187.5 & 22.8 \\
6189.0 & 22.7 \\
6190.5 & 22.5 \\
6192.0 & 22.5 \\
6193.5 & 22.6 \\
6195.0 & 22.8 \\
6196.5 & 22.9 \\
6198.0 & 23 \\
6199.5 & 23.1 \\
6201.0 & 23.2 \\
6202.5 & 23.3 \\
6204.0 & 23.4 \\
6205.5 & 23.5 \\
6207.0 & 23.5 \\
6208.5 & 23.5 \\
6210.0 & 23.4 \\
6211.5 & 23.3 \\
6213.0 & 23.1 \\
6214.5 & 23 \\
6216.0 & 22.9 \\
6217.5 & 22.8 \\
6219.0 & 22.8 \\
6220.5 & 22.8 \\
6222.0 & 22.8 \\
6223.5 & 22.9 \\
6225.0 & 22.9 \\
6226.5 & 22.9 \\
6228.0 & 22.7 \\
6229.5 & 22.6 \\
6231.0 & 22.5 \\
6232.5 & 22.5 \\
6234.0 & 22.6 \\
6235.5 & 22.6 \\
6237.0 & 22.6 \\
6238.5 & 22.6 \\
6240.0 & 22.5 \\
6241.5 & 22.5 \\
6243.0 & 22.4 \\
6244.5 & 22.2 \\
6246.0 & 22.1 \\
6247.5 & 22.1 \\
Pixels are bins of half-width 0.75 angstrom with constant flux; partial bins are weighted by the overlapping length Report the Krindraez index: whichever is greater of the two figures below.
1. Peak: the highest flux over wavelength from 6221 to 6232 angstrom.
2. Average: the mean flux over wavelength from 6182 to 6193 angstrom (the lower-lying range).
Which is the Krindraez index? 22.90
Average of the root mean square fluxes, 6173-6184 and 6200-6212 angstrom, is 23.19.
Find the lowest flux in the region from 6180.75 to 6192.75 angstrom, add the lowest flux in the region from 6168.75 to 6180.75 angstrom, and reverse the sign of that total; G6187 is -45.0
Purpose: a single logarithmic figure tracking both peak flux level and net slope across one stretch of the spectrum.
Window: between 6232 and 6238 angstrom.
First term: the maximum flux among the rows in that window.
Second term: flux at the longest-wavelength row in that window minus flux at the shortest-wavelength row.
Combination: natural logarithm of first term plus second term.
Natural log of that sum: 3.12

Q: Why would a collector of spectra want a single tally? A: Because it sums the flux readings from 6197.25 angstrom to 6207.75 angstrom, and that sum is 163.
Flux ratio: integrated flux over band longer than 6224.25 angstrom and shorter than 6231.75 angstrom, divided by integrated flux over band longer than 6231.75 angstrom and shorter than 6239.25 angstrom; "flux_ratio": 1.01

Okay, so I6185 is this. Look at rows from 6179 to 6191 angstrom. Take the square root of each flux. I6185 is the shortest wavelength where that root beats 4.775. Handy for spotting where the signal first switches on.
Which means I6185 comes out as 6180.0 angstrom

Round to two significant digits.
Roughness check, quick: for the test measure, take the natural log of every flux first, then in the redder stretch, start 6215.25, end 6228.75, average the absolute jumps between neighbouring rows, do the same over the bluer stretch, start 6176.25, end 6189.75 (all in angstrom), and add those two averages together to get 0.0044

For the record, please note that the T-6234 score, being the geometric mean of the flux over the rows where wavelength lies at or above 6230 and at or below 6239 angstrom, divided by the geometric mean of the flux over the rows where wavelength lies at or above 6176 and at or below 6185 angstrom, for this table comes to 0.98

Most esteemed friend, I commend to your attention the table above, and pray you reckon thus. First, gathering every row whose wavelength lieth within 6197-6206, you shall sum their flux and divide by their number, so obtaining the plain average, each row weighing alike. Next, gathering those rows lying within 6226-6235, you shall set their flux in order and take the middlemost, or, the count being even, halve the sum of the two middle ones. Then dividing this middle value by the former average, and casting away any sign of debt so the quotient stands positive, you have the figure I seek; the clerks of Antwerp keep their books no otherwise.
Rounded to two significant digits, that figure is 0.97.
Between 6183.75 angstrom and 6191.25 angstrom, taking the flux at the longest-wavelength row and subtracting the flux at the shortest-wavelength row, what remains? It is -0.50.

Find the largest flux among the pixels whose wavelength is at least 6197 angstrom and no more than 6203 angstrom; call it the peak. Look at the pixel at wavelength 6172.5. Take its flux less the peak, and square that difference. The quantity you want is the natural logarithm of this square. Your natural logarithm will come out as -1.4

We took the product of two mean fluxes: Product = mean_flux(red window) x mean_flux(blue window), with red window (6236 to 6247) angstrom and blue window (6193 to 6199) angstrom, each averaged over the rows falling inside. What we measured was 512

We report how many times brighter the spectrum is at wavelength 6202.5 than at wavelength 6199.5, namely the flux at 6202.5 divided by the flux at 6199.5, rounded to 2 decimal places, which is 1.01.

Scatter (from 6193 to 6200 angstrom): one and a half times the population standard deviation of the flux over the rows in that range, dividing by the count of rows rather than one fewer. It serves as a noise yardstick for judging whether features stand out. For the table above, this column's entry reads 0.26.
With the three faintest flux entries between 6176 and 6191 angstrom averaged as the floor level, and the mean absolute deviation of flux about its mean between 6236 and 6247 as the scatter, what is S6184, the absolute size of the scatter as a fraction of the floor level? 0.007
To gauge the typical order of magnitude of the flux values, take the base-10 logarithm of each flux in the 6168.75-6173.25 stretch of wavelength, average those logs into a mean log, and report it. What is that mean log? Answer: 1.35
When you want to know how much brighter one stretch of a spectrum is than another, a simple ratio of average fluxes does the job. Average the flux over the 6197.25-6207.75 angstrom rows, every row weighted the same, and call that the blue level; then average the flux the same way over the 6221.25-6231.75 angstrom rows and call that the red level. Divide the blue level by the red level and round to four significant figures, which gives 1.023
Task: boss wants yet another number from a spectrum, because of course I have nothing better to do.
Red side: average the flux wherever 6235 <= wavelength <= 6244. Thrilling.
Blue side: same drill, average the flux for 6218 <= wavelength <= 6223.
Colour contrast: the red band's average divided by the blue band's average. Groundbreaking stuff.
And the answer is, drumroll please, 0.99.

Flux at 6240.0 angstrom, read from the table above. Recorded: 22.5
